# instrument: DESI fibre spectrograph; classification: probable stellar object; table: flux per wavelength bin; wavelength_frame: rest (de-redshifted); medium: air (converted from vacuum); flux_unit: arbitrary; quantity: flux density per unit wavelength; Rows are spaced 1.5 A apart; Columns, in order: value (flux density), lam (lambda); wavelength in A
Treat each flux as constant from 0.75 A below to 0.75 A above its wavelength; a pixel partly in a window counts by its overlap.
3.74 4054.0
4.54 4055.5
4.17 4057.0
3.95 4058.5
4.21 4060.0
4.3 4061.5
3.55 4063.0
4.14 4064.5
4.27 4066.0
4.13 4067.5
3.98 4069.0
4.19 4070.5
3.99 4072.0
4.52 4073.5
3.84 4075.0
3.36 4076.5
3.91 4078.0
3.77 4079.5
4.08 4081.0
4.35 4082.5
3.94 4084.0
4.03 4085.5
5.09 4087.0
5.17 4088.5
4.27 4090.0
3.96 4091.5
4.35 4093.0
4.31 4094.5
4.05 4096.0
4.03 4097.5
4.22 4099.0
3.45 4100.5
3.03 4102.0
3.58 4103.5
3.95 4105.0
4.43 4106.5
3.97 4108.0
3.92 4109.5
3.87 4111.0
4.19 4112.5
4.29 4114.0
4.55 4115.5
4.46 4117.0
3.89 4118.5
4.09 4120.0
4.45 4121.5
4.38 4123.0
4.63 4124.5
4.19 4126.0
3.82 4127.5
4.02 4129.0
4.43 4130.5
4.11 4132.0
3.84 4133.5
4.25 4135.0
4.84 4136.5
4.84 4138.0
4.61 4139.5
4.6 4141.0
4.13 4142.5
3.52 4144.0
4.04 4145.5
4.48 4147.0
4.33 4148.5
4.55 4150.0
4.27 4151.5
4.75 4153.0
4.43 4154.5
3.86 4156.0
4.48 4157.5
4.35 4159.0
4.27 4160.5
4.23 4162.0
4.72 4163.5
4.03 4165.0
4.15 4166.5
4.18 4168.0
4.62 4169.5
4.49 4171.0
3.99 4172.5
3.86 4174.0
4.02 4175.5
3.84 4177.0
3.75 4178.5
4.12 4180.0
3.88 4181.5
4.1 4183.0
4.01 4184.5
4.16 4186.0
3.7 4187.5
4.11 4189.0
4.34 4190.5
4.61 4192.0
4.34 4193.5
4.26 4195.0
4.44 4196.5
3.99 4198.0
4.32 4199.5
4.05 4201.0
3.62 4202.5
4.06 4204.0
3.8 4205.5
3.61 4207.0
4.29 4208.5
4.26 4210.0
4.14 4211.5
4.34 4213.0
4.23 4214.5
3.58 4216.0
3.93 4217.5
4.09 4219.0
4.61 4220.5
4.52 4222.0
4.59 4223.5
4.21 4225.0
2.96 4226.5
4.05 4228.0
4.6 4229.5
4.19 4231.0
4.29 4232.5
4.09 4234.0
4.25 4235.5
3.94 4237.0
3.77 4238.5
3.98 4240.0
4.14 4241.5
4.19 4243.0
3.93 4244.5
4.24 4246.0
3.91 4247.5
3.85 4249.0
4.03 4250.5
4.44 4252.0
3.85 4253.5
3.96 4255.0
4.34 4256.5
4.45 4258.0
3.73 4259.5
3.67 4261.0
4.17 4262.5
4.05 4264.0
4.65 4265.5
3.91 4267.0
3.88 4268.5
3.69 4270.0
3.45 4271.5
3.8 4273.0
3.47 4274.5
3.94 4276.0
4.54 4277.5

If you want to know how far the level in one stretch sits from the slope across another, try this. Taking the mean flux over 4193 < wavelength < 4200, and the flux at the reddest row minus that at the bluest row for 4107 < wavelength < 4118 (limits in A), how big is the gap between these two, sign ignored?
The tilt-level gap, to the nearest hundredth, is 3.78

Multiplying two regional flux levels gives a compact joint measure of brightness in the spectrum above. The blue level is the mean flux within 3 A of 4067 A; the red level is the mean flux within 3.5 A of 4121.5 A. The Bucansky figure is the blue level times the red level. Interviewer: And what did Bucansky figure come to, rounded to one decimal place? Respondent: 17.7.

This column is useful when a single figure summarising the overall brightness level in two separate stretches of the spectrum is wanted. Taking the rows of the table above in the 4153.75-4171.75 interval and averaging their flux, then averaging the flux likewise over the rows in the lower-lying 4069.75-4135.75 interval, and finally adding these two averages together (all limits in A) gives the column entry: 8.44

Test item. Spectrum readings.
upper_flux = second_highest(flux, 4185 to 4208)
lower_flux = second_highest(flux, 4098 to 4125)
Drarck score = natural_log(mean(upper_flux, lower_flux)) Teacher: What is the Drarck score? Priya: 1.50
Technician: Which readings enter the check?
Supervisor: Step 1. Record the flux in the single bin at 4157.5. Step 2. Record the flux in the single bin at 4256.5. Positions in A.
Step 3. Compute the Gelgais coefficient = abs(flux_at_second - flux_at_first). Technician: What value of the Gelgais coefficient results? 0.14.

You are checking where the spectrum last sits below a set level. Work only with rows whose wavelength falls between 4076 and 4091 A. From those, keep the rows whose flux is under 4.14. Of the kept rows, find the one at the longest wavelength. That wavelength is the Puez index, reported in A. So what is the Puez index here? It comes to 4085.5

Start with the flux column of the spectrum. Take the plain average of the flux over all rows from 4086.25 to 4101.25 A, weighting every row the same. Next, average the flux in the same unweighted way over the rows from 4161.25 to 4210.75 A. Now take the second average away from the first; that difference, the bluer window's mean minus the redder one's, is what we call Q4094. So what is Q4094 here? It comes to 0.17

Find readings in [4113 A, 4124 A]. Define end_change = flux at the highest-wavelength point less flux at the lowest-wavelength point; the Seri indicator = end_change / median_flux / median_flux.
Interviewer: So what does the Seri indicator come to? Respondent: 0.00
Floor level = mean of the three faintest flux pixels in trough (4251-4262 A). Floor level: 3.75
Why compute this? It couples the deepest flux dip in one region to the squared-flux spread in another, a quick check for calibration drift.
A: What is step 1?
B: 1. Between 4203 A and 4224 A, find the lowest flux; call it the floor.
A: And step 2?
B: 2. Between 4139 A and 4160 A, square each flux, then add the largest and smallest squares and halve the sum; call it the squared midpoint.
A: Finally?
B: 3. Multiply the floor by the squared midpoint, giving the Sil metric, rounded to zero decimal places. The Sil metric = 63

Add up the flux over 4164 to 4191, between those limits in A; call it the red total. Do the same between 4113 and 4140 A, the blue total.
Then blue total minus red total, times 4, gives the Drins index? 17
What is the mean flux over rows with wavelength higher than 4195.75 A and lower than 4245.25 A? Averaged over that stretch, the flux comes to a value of 4.09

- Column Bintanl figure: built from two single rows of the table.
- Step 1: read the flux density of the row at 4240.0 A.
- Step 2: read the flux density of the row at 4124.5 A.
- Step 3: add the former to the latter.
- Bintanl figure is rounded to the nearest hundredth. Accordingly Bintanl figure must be 8.61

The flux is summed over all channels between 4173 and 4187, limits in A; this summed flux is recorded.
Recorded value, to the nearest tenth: 35.7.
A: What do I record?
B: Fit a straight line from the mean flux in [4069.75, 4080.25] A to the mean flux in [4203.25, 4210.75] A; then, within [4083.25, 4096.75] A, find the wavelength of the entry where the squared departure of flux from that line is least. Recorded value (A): 4084.0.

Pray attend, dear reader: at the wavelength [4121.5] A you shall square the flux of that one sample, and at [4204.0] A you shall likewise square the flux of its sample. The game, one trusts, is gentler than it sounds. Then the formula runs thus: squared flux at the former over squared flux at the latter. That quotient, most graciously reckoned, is 1.2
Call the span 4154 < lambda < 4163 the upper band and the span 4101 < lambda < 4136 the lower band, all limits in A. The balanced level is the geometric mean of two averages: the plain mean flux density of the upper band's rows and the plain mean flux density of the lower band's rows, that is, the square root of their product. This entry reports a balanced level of 4.19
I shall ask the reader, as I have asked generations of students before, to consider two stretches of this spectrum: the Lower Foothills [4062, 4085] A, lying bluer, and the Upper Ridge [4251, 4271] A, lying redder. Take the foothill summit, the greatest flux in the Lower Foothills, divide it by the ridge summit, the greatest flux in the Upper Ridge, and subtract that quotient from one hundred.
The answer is 99.0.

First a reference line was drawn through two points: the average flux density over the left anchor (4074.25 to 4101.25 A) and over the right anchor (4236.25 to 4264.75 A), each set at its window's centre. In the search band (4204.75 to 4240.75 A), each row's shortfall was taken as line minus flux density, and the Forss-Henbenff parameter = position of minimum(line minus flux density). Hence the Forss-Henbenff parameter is 4220.5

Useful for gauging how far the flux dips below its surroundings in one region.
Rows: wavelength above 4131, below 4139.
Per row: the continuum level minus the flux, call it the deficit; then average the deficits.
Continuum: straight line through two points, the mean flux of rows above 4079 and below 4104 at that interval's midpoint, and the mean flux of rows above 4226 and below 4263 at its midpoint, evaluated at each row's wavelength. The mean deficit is -0.29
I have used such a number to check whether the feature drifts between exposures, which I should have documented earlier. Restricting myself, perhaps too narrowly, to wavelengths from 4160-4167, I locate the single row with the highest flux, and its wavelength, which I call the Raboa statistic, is 4163.5 A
